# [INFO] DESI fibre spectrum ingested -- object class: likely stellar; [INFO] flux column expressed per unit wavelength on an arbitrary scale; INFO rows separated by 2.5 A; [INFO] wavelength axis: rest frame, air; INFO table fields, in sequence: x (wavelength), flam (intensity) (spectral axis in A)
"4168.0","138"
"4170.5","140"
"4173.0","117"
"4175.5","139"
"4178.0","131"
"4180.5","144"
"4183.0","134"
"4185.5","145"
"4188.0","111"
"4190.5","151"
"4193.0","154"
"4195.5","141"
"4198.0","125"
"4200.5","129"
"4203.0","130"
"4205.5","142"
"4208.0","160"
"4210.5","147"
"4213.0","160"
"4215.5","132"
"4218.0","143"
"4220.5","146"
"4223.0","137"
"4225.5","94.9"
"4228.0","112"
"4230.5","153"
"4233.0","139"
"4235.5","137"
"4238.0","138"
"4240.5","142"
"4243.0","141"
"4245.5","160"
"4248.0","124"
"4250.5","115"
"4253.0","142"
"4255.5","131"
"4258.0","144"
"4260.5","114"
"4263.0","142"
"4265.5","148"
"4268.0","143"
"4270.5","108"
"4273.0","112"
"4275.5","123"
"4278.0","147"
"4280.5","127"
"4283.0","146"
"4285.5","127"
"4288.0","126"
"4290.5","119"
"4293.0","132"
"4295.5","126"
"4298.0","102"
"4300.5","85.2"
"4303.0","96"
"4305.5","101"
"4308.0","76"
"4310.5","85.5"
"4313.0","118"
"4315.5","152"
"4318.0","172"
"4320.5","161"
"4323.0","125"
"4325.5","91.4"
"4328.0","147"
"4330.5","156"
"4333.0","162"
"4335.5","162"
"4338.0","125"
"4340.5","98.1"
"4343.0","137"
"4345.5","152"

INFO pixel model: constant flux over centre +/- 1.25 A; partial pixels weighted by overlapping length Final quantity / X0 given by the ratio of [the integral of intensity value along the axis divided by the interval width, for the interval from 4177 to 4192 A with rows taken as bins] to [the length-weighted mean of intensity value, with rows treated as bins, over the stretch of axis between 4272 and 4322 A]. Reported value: 1.12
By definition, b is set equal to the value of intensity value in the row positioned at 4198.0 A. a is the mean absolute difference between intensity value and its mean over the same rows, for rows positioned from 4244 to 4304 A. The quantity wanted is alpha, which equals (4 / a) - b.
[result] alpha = -125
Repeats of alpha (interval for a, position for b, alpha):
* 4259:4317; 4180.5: -144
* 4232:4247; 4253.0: -141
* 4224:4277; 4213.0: -160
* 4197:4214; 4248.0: -124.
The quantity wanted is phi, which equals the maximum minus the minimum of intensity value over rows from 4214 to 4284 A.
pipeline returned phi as 65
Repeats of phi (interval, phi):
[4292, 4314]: 56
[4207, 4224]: 28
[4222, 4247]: 65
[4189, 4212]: 35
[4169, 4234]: 65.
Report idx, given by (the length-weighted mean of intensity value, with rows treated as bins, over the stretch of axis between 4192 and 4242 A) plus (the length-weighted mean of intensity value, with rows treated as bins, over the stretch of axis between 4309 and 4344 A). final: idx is 273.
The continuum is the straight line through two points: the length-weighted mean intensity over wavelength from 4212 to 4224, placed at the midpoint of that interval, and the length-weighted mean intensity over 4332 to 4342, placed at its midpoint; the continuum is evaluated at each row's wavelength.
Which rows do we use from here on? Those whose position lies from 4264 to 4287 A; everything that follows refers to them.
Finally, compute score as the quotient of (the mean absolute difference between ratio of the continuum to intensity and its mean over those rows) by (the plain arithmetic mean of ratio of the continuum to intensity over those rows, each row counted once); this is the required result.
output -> 0.10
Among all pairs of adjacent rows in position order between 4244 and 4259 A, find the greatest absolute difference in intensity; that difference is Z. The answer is 36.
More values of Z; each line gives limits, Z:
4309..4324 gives 36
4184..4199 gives 40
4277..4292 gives 20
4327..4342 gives 37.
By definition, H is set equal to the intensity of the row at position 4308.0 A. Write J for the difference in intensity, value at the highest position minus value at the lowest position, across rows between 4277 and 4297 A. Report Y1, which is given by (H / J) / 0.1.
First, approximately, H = 76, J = -21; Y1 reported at -36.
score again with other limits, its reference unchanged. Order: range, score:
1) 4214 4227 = 0.14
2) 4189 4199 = 0.07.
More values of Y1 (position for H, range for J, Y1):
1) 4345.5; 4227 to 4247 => 32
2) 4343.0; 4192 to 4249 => -46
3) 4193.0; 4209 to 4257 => -96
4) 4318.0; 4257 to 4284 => 860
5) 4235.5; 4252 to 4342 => -31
